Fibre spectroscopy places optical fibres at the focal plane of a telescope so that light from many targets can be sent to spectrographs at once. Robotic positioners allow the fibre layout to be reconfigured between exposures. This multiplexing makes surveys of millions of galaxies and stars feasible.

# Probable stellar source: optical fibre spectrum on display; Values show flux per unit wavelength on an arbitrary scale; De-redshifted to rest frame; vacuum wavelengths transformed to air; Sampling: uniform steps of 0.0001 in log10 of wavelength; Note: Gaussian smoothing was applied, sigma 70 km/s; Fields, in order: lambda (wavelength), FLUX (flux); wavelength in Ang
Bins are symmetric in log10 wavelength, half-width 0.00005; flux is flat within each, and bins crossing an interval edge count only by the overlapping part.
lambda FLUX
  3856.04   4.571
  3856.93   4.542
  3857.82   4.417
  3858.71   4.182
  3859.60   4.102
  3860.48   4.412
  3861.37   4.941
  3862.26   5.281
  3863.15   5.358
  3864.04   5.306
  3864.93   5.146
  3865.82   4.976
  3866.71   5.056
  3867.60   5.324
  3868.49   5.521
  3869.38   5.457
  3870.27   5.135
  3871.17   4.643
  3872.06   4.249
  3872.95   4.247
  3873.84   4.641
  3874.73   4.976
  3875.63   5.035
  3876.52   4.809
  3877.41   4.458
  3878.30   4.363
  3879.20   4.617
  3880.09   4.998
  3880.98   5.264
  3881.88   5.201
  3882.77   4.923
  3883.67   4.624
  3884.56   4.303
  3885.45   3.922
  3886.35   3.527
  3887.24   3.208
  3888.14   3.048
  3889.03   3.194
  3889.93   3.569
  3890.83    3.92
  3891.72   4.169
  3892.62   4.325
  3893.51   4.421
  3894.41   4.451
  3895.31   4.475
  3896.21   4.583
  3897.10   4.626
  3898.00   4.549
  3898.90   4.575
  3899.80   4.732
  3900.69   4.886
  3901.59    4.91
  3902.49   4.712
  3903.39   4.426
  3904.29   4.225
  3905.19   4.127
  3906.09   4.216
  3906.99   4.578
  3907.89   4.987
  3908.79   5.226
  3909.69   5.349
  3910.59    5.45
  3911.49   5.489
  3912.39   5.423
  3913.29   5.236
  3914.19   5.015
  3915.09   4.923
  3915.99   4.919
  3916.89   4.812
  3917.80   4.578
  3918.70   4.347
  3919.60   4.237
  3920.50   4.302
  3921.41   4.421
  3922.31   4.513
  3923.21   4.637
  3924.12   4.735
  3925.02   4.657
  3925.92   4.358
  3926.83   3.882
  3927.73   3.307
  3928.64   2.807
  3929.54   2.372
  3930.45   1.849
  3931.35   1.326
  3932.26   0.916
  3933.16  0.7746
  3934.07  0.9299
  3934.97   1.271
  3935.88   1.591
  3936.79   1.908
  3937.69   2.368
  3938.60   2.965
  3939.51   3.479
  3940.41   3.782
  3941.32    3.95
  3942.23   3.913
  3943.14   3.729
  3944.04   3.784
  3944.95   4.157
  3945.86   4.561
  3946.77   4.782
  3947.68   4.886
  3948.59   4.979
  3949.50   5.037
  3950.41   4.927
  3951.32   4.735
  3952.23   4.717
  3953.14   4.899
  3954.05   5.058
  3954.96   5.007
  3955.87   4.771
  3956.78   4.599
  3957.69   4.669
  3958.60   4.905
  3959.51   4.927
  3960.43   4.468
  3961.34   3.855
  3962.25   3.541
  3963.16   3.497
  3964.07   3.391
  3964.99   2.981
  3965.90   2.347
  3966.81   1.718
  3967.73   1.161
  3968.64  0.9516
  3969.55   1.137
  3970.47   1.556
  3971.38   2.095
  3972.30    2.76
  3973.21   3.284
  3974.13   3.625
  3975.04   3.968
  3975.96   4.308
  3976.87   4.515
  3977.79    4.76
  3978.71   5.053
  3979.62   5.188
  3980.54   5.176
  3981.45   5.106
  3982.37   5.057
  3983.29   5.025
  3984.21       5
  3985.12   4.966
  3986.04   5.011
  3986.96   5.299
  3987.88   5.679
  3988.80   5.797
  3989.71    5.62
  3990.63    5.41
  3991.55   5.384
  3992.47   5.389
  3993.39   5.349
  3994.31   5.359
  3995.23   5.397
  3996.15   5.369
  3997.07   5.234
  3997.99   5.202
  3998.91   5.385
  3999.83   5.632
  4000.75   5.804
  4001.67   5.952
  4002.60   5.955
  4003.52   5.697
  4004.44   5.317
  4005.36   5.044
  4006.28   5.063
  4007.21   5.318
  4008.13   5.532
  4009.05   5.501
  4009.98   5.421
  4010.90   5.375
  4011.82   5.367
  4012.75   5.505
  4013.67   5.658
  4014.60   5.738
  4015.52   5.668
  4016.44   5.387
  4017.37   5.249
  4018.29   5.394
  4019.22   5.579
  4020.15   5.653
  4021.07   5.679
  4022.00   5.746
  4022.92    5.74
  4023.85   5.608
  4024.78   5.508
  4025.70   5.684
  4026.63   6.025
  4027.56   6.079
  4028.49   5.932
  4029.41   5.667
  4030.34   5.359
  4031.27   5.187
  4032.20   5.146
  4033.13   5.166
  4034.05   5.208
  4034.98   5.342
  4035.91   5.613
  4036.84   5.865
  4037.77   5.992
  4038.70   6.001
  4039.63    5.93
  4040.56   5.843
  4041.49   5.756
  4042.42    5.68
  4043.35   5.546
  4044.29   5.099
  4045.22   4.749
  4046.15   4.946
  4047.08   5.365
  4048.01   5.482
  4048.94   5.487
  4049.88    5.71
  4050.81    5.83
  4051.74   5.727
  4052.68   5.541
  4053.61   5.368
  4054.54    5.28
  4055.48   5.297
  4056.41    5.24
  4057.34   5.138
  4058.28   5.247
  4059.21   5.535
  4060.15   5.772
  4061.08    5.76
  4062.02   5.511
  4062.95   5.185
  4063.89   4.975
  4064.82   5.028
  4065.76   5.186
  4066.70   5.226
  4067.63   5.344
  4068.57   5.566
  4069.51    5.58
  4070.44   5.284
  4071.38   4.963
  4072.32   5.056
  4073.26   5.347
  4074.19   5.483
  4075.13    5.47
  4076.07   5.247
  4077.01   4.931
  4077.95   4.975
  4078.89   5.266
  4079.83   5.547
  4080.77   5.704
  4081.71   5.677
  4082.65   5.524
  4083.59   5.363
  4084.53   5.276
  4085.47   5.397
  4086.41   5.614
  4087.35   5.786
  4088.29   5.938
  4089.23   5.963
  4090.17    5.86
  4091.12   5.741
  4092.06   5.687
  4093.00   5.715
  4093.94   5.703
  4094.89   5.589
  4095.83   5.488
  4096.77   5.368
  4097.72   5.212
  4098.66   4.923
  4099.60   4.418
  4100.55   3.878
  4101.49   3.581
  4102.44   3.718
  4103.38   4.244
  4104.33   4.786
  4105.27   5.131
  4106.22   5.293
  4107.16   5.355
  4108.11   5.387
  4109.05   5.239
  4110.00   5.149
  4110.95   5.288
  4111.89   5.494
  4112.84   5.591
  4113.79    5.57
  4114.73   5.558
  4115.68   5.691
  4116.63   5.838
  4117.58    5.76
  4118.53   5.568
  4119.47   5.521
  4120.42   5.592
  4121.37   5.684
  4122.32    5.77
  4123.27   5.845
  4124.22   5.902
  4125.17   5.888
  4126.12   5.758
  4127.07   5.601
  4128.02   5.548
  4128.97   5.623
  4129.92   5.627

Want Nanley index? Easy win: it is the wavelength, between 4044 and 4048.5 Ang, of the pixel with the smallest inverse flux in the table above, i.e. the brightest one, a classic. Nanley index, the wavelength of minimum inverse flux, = 4048.01 Ang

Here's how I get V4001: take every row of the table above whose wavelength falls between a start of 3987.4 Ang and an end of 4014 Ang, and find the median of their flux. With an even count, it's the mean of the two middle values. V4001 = 5.40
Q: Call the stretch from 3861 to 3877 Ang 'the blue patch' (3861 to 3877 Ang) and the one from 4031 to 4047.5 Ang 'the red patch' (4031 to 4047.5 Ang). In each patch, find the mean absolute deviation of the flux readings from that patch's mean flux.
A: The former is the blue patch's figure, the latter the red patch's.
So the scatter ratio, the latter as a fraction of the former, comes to 1.2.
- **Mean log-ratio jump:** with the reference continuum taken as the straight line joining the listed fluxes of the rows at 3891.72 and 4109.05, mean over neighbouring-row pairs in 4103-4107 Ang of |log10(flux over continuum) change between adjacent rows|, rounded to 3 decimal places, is 0.032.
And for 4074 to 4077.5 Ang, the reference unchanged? 0.016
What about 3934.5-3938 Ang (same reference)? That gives 0.090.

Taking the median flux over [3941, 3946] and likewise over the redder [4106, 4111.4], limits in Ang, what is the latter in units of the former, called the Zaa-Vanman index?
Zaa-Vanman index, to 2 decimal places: 1.35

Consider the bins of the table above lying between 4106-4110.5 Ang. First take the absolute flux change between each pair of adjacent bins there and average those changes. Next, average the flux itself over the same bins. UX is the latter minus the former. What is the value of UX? 5.2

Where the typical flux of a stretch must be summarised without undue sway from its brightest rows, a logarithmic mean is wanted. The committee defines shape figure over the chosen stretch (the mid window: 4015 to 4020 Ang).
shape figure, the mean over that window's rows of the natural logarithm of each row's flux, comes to 1.70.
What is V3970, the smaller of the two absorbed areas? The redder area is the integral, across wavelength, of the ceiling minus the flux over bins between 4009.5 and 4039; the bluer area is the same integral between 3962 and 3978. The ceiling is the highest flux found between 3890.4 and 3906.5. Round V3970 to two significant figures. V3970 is -20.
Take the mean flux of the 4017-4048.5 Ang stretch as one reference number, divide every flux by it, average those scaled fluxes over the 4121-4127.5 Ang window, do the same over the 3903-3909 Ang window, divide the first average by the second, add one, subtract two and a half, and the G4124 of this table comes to -0.2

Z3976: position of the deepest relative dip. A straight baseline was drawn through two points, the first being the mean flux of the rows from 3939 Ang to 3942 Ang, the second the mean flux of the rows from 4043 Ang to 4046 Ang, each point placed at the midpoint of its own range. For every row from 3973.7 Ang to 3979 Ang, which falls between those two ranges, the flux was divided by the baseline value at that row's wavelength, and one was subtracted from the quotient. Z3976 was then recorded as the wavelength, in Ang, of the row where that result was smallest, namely 3974.13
